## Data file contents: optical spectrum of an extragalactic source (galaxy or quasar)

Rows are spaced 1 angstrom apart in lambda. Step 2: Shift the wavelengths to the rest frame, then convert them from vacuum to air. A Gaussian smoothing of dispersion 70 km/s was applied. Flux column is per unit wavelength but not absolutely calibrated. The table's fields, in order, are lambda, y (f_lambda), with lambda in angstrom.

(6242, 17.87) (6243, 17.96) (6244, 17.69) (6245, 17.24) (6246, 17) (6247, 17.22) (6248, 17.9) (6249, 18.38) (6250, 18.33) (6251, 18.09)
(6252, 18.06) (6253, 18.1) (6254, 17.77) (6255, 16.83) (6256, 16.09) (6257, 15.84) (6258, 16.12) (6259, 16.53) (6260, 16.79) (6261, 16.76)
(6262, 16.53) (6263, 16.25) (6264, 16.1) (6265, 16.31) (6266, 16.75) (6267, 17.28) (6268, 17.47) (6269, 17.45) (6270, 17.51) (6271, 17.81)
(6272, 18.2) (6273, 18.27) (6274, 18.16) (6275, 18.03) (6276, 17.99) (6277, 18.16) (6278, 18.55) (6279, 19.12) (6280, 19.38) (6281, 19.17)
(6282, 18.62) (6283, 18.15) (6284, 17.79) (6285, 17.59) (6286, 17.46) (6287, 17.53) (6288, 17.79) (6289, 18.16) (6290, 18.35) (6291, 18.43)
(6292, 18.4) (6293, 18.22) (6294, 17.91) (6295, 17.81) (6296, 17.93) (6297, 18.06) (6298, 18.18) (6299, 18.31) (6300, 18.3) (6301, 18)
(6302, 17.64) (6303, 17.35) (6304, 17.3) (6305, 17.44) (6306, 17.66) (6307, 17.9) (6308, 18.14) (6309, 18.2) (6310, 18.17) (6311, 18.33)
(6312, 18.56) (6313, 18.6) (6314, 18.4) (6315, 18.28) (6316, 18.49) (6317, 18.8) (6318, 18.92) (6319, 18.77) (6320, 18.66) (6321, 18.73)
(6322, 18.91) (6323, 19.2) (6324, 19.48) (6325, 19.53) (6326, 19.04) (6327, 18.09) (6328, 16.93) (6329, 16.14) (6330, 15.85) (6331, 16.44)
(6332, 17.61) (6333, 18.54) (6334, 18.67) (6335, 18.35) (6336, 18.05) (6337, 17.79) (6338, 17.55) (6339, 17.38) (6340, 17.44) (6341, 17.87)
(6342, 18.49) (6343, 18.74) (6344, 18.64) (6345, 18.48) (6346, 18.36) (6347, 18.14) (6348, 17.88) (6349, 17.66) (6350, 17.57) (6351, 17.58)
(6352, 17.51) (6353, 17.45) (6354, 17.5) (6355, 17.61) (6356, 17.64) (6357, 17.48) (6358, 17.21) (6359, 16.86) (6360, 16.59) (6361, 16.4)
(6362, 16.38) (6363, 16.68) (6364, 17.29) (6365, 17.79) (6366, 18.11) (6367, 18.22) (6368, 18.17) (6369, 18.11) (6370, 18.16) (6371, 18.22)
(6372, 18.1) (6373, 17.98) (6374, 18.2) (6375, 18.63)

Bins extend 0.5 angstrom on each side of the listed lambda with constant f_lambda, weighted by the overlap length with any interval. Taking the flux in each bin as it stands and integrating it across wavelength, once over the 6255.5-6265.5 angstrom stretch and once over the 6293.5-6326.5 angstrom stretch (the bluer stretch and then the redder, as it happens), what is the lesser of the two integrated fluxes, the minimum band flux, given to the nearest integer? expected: 163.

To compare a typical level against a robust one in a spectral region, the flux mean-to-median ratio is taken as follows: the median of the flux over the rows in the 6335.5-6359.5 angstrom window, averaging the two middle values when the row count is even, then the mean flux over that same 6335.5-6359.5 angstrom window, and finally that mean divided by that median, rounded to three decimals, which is 1.009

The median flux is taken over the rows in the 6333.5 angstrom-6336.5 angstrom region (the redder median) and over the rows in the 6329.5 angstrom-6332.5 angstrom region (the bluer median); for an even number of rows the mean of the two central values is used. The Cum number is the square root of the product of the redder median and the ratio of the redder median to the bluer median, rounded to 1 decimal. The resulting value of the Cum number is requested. 4.5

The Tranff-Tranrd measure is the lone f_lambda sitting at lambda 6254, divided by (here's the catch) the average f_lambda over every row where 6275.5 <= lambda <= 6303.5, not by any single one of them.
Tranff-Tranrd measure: 0.98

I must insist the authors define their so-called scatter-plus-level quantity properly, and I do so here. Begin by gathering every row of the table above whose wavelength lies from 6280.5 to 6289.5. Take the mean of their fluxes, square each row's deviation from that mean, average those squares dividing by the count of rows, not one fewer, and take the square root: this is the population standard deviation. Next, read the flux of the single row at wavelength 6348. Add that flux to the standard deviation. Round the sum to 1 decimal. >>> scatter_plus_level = 18.4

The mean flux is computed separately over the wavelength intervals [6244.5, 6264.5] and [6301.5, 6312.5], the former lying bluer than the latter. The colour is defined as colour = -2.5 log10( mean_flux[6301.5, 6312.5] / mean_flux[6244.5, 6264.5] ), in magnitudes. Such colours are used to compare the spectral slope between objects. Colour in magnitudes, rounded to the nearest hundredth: -0.05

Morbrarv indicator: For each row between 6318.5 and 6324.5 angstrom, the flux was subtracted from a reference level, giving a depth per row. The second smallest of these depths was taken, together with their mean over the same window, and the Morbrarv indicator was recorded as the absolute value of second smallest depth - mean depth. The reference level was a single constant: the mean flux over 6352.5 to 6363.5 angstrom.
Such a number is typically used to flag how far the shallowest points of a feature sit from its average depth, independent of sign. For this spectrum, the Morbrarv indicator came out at 0.24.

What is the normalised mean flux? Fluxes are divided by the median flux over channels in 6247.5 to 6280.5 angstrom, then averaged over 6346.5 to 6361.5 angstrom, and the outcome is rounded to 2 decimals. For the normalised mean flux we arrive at 0.98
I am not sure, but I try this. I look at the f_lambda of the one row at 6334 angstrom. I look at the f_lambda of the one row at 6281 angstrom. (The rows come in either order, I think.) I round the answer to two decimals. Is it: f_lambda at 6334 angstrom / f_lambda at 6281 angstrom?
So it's 0.97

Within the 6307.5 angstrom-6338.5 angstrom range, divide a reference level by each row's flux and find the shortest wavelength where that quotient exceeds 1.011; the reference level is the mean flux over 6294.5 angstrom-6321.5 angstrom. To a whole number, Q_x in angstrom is 6328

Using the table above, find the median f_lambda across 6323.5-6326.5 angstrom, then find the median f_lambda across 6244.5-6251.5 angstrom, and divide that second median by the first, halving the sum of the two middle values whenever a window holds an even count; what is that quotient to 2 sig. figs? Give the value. 0.92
